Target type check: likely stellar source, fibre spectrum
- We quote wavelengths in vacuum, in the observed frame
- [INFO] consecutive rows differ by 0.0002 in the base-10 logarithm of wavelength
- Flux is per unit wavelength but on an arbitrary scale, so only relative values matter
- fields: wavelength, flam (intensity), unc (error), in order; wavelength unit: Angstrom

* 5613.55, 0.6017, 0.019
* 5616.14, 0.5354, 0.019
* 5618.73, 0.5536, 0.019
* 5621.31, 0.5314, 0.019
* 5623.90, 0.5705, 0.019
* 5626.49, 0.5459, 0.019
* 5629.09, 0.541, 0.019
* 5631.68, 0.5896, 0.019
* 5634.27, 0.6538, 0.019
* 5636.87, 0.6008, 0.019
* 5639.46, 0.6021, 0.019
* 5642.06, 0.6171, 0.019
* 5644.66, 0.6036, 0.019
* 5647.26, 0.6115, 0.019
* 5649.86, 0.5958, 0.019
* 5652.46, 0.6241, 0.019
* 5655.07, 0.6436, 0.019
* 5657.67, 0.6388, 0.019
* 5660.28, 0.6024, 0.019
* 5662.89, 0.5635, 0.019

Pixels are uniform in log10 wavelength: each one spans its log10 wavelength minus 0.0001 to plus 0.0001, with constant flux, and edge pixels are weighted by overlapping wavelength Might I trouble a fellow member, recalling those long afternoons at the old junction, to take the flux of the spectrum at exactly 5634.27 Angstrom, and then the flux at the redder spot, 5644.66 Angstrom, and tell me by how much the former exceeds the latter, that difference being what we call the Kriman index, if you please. 0.05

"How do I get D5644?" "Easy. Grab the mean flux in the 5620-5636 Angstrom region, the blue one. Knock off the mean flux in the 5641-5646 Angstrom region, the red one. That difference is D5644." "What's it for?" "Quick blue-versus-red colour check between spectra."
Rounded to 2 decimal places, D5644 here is -0.04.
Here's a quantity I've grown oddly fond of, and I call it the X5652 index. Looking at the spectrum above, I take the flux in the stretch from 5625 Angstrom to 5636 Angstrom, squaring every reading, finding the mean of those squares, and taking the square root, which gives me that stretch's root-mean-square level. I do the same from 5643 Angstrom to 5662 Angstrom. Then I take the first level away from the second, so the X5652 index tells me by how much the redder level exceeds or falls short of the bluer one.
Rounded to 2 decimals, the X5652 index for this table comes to 0.03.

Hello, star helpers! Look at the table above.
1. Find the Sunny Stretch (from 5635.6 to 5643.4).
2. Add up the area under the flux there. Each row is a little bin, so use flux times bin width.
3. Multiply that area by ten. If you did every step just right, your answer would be 47.3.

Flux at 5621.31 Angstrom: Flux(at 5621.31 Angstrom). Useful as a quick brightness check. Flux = 0.5314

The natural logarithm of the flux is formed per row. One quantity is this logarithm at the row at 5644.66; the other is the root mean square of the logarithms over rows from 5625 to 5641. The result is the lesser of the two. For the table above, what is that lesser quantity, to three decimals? -0.505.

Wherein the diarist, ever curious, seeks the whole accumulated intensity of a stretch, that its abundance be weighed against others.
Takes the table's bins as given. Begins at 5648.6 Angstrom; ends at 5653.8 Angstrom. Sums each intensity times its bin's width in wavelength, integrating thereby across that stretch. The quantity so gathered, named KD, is 3.17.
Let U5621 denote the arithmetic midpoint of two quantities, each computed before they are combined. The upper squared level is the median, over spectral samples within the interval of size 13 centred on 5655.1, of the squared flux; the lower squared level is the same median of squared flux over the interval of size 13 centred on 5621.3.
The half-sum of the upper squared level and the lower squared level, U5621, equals 0.344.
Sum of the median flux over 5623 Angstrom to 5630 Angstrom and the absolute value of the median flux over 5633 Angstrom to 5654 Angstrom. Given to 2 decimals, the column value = 1.15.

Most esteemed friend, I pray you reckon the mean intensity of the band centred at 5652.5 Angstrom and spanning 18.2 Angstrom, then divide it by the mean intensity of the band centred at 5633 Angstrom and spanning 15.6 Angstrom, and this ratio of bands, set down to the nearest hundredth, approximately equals 1.05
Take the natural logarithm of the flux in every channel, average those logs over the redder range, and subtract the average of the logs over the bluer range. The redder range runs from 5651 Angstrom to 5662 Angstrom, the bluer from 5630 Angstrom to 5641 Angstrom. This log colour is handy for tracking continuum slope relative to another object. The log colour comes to 0.026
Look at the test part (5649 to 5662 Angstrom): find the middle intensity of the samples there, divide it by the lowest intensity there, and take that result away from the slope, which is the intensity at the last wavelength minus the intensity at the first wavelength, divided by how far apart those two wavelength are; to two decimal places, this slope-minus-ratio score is -1.05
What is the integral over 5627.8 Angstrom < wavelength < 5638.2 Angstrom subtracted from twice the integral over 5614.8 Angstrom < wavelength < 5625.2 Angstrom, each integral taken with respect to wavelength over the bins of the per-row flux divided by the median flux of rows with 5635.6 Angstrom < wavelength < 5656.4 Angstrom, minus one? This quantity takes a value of -1.8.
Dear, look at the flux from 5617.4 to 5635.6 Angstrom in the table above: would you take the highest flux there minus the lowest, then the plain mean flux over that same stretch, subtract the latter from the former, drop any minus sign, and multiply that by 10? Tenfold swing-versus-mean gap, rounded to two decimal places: 4.47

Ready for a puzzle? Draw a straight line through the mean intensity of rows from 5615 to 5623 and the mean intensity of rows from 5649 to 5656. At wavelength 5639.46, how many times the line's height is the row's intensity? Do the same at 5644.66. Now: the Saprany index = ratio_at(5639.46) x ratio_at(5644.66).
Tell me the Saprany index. 1.02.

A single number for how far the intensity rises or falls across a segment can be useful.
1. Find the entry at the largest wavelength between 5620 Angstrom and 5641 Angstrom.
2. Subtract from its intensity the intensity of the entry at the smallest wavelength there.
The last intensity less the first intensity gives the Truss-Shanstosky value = 0.071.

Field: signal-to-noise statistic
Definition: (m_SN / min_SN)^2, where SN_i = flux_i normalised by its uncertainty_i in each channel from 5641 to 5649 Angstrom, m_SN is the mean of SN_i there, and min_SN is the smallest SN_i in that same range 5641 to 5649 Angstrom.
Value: 1.02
